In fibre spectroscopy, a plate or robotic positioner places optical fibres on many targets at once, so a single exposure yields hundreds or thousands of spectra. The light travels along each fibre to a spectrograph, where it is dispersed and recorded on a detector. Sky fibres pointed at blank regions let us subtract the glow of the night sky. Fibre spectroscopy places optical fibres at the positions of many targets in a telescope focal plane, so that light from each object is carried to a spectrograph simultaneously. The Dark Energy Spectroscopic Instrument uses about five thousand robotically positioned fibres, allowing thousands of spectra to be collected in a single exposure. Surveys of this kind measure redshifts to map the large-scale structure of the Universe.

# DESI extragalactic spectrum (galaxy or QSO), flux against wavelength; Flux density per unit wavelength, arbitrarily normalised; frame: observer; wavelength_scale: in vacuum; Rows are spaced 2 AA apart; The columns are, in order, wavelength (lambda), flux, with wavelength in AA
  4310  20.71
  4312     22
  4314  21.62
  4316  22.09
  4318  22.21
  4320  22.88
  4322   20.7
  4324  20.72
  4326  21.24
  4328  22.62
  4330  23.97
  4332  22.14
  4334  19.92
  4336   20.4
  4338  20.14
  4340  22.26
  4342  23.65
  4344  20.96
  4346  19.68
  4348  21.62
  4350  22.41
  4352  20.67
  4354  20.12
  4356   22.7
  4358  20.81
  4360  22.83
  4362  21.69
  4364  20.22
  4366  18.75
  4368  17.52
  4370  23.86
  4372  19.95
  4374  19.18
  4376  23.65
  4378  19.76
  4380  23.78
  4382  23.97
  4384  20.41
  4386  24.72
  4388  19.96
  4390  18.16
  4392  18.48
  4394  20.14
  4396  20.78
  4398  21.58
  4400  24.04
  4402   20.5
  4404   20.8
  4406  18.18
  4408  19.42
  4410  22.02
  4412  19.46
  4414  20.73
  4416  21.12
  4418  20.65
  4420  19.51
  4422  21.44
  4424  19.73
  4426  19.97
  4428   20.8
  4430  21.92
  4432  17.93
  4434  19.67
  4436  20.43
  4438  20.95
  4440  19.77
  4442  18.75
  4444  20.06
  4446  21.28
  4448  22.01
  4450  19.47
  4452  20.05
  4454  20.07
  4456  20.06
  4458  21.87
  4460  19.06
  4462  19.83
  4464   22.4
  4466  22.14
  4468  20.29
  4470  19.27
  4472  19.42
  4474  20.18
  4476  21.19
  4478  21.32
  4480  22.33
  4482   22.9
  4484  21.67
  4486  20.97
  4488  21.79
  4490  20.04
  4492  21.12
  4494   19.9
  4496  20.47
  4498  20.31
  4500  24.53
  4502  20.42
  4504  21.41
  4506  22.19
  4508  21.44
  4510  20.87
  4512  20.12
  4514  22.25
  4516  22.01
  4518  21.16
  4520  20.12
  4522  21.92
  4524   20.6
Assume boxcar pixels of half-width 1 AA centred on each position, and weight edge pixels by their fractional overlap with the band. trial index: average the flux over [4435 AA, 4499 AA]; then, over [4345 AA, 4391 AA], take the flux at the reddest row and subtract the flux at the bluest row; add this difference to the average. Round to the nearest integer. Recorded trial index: 19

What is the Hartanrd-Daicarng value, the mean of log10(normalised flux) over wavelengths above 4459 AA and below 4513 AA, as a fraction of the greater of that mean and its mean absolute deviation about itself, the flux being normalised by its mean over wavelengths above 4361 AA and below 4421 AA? 0.2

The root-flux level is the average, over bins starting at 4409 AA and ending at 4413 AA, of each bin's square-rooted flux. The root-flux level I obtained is 4.6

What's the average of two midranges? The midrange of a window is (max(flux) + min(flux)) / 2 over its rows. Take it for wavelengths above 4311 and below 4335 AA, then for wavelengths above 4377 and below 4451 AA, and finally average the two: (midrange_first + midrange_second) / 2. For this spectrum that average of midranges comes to 21.6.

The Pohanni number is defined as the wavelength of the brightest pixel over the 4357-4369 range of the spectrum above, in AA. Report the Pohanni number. 4360 AA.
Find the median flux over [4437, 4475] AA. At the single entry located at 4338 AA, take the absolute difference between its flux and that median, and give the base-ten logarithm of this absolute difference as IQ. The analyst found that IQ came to -1.10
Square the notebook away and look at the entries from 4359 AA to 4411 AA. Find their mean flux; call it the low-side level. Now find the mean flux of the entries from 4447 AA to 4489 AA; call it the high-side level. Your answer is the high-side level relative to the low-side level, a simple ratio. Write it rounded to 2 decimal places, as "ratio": 1.00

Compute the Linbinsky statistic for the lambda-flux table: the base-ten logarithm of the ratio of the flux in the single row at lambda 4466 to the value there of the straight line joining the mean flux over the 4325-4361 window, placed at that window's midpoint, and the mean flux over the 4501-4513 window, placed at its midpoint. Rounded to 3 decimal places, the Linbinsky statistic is 0.019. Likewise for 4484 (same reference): 0.011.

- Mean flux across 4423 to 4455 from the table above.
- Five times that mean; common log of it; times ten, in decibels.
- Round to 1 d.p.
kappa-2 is 20.0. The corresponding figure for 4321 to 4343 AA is 20.3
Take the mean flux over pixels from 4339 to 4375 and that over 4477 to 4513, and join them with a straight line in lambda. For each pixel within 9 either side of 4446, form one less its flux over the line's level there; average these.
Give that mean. 0.045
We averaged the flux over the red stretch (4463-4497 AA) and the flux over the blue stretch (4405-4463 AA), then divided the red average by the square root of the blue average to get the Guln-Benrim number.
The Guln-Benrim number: 4.68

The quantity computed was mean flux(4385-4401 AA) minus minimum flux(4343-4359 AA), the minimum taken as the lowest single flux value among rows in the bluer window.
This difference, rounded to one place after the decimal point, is 1.3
